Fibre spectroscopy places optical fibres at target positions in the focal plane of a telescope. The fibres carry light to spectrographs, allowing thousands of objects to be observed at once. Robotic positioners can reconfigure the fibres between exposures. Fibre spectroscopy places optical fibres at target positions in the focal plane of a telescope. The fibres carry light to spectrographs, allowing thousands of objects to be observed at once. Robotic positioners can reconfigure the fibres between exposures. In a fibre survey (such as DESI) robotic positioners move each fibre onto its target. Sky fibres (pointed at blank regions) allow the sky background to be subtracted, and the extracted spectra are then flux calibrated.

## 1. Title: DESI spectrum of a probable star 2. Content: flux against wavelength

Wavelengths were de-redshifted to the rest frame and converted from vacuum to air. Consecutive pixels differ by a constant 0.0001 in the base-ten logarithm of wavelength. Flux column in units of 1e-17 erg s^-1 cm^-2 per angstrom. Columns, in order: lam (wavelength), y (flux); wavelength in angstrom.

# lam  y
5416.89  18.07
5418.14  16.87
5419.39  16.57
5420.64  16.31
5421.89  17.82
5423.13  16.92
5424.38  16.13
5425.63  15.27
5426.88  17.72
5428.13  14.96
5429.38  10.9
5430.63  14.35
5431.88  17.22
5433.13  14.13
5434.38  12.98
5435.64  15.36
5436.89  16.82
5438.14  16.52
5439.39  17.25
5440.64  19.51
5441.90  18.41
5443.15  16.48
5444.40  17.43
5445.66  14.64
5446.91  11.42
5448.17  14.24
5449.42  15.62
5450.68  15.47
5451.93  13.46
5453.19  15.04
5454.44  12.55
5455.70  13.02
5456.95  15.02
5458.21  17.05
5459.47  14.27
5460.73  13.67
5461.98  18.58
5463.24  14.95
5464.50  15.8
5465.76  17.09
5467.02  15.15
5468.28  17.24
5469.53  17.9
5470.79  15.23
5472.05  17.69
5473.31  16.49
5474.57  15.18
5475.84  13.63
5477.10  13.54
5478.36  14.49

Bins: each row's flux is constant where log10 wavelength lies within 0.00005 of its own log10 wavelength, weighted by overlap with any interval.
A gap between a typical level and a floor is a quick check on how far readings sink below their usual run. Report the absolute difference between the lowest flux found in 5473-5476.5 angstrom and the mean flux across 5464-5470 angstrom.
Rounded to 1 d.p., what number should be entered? 3.0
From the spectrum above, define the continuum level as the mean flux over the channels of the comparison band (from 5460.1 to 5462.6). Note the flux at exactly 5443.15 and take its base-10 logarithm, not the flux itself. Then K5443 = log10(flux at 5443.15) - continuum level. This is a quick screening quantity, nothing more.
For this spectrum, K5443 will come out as -14.9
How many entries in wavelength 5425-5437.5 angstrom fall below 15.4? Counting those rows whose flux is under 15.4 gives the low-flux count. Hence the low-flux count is 7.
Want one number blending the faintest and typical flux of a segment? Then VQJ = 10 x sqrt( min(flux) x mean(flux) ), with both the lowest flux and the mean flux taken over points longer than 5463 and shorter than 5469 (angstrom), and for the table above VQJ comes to 155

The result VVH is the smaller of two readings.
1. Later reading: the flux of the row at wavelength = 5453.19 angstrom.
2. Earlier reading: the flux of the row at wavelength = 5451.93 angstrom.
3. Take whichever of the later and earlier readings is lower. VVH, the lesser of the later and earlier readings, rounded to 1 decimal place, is 13.5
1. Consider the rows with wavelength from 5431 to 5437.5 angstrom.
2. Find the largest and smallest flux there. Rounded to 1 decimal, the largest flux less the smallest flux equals 4.2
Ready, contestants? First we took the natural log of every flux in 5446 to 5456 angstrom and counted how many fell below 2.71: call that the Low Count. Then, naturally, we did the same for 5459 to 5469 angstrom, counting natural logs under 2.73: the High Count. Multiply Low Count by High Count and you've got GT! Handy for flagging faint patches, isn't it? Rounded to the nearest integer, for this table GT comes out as 20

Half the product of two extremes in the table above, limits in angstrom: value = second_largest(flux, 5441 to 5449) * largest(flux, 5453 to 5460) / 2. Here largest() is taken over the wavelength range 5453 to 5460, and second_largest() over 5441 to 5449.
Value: 149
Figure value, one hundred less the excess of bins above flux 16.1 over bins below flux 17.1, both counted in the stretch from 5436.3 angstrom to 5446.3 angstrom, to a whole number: 97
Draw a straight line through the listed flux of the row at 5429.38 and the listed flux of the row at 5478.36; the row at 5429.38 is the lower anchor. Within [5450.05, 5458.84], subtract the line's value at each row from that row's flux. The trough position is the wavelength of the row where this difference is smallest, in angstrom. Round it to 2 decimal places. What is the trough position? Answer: 5454.44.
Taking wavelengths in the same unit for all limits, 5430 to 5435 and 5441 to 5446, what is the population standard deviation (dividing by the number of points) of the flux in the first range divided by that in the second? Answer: 1.1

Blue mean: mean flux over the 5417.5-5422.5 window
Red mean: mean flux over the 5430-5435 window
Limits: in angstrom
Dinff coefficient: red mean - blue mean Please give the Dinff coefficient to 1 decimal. -2.2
